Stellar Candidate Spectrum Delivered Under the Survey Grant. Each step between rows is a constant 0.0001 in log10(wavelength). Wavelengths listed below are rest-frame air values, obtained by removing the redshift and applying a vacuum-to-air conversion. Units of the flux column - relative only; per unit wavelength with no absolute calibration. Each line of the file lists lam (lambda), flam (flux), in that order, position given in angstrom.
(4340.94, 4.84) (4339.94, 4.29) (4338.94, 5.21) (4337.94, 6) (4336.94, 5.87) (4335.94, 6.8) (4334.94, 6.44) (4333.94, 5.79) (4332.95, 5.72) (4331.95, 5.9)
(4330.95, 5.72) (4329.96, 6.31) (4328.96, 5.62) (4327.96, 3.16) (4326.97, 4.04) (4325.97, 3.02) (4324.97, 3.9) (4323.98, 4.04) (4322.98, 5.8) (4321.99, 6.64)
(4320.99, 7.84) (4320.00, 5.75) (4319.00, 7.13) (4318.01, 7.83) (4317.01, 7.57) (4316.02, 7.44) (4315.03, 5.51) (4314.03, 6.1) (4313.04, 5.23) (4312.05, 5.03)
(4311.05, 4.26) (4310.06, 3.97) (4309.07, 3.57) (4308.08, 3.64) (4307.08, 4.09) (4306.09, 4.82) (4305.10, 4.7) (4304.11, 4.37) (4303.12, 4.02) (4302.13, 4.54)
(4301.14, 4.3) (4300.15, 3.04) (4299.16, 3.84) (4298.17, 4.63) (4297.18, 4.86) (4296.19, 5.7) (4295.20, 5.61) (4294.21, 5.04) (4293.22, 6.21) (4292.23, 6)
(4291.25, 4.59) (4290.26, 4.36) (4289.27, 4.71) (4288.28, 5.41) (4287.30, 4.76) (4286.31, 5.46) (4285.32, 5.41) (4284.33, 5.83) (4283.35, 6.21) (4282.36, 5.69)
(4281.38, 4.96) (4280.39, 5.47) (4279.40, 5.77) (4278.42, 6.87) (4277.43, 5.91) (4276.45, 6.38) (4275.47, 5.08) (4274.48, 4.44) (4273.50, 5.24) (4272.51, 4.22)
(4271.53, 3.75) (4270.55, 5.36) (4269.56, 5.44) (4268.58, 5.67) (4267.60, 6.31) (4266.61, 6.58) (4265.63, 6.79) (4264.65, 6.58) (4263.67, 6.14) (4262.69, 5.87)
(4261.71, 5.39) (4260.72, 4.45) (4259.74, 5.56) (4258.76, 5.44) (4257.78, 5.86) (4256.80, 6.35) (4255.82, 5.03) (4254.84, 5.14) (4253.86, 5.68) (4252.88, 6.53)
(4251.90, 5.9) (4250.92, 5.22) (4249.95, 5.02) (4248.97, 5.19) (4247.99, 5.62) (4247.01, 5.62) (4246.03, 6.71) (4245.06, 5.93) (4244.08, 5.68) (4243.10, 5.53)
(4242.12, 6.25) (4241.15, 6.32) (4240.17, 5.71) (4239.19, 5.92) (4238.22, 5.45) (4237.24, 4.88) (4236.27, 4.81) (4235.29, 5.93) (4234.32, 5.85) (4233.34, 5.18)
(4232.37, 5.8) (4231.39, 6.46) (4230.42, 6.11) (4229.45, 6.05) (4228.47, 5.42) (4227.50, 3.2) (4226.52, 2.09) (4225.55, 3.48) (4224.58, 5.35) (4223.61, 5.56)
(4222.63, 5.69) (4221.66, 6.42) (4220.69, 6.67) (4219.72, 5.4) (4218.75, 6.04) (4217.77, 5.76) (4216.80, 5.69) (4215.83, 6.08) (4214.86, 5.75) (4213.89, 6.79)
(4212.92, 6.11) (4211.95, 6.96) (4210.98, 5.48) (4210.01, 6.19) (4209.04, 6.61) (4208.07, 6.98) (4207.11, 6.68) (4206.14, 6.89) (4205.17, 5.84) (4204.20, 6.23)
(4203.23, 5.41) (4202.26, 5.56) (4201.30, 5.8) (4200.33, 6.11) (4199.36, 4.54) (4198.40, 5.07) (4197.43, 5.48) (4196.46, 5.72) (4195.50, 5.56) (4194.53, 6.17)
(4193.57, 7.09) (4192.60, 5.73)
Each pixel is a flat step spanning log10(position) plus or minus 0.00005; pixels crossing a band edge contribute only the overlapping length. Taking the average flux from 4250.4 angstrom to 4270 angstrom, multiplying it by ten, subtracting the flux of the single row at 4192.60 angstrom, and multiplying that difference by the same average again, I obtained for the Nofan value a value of 303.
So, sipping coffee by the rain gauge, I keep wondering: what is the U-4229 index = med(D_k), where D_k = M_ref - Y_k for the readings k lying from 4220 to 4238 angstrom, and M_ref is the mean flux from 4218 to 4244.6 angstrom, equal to -0.17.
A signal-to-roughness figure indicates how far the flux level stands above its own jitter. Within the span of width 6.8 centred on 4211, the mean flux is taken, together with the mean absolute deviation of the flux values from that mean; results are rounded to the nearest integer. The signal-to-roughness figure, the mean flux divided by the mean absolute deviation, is 14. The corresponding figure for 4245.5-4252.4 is 14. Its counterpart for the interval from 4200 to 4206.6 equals 16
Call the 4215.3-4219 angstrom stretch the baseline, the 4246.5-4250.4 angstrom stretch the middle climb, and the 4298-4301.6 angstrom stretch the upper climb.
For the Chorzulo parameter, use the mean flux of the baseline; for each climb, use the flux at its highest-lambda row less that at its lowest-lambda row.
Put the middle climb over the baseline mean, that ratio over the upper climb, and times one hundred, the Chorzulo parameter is 31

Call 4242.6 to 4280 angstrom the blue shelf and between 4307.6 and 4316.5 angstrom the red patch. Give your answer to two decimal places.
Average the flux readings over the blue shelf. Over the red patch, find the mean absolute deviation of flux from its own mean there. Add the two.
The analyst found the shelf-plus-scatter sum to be 6.63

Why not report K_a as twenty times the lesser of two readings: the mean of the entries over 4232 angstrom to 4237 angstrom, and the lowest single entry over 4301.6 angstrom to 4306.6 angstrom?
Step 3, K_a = 80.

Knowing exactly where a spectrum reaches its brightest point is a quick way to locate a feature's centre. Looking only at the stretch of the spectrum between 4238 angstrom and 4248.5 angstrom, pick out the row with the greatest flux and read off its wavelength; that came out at 4246.03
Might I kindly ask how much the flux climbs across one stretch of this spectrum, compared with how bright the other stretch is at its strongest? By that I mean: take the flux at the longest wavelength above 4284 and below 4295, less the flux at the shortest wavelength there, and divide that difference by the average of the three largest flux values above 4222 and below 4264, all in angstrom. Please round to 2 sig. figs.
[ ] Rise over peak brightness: -0.12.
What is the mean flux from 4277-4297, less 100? -94.5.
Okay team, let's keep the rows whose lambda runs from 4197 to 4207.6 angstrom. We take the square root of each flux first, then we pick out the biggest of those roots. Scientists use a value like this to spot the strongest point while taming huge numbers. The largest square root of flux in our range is 2.62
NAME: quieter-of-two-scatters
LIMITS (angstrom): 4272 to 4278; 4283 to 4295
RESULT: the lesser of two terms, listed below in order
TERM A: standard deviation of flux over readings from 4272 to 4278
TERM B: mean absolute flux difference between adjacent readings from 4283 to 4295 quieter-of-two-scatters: 0.57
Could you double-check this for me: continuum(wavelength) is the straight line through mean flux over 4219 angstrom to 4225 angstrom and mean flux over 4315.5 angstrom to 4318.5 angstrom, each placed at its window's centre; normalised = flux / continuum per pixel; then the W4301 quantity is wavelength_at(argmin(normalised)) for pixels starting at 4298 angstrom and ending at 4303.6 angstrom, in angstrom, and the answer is 4300.15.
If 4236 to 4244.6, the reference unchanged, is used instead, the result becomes 4236.27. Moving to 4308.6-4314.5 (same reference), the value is 4309.07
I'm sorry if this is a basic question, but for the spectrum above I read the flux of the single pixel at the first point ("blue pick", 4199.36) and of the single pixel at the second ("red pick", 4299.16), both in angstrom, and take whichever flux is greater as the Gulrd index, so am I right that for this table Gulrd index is 4.5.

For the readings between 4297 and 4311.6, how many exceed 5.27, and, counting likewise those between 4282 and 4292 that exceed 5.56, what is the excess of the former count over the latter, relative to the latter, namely -1.00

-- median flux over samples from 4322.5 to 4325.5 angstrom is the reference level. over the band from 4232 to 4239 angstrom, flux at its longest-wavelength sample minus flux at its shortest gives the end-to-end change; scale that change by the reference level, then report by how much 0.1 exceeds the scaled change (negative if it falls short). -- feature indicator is 0.19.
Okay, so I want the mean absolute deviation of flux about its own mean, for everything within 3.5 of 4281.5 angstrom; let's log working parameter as 0.41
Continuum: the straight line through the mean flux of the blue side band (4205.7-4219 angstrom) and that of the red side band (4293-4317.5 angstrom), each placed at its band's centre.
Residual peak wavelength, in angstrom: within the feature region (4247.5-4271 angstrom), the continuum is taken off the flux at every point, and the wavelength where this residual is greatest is 4265.63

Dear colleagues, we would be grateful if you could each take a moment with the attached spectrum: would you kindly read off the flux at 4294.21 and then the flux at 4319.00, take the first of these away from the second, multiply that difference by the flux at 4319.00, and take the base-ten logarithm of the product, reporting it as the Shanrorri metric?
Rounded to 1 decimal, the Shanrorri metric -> 1.2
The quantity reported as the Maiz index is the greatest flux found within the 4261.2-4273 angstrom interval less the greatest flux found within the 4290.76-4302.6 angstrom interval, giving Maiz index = 0.58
